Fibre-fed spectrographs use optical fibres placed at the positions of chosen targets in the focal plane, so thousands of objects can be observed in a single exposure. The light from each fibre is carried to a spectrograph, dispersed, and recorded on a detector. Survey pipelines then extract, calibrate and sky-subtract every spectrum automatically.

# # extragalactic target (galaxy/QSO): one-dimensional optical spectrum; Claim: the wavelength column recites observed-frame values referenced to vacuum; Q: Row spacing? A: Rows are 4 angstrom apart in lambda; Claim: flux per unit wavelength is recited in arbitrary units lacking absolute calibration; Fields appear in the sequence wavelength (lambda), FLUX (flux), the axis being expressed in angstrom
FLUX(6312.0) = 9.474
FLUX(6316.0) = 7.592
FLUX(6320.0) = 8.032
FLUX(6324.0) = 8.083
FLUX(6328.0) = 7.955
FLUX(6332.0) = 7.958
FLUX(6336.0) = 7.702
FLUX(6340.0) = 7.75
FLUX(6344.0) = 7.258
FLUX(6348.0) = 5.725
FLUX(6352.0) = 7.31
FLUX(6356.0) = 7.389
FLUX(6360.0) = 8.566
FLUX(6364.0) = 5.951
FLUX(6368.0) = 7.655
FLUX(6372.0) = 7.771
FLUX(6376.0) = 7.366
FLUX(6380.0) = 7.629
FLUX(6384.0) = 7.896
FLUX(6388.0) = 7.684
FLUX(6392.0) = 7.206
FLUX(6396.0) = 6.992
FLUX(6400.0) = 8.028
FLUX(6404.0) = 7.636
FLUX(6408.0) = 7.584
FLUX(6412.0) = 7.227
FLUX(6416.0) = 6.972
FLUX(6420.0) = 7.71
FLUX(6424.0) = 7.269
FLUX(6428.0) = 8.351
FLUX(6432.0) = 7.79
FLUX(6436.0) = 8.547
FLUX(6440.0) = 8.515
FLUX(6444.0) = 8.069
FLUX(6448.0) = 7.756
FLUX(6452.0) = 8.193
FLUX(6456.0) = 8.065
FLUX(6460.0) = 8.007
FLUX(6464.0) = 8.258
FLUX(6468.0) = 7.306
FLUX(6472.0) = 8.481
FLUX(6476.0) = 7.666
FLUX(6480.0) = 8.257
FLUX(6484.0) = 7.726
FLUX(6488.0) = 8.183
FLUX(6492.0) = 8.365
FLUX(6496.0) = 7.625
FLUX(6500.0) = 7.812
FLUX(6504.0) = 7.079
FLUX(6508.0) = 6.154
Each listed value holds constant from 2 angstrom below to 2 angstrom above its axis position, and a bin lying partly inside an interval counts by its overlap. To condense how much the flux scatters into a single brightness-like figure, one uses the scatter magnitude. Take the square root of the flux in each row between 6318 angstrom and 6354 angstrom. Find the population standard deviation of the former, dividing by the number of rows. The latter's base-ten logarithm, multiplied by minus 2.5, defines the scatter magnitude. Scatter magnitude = 2.2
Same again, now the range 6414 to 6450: 2.6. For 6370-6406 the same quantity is 3.1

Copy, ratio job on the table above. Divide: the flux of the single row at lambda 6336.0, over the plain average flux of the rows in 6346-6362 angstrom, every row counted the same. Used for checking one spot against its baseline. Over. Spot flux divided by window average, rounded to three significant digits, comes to 1.06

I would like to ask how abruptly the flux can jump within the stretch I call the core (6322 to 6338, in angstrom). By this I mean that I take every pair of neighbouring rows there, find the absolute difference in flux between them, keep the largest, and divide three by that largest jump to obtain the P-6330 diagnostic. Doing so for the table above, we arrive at 11.7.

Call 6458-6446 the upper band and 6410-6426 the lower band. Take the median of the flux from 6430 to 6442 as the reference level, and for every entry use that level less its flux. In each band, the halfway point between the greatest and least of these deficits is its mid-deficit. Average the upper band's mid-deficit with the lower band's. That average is 0.86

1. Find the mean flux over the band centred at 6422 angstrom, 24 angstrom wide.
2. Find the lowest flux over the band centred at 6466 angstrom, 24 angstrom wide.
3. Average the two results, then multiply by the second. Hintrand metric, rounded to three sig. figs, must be 54.3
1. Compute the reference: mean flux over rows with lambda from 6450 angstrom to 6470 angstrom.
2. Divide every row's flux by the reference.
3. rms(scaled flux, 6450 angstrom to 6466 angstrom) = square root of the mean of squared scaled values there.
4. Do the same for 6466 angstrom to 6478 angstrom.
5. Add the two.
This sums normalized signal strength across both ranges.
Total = 2.00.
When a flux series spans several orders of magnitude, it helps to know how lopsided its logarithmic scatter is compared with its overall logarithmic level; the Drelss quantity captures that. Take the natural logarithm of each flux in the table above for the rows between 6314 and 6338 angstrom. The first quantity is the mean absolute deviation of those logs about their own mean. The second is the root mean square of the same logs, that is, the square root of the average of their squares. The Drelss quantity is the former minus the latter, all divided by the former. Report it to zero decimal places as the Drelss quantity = -100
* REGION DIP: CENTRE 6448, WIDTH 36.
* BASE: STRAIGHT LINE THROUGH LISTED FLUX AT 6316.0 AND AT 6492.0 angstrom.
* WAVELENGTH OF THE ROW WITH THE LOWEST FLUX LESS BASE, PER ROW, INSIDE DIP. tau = 6448.0 angstrom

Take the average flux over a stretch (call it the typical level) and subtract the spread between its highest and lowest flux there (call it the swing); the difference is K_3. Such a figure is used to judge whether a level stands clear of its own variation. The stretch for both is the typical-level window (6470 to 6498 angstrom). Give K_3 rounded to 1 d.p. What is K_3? 7.2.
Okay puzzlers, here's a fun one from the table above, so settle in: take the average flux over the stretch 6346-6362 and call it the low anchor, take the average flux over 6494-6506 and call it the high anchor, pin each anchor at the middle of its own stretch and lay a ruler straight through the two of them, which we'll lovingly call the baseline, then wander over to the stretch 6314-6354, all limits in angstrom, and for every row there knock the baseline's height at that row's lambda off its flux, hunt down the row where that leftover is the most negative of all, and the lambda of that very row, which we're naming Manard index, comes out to 6348.0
